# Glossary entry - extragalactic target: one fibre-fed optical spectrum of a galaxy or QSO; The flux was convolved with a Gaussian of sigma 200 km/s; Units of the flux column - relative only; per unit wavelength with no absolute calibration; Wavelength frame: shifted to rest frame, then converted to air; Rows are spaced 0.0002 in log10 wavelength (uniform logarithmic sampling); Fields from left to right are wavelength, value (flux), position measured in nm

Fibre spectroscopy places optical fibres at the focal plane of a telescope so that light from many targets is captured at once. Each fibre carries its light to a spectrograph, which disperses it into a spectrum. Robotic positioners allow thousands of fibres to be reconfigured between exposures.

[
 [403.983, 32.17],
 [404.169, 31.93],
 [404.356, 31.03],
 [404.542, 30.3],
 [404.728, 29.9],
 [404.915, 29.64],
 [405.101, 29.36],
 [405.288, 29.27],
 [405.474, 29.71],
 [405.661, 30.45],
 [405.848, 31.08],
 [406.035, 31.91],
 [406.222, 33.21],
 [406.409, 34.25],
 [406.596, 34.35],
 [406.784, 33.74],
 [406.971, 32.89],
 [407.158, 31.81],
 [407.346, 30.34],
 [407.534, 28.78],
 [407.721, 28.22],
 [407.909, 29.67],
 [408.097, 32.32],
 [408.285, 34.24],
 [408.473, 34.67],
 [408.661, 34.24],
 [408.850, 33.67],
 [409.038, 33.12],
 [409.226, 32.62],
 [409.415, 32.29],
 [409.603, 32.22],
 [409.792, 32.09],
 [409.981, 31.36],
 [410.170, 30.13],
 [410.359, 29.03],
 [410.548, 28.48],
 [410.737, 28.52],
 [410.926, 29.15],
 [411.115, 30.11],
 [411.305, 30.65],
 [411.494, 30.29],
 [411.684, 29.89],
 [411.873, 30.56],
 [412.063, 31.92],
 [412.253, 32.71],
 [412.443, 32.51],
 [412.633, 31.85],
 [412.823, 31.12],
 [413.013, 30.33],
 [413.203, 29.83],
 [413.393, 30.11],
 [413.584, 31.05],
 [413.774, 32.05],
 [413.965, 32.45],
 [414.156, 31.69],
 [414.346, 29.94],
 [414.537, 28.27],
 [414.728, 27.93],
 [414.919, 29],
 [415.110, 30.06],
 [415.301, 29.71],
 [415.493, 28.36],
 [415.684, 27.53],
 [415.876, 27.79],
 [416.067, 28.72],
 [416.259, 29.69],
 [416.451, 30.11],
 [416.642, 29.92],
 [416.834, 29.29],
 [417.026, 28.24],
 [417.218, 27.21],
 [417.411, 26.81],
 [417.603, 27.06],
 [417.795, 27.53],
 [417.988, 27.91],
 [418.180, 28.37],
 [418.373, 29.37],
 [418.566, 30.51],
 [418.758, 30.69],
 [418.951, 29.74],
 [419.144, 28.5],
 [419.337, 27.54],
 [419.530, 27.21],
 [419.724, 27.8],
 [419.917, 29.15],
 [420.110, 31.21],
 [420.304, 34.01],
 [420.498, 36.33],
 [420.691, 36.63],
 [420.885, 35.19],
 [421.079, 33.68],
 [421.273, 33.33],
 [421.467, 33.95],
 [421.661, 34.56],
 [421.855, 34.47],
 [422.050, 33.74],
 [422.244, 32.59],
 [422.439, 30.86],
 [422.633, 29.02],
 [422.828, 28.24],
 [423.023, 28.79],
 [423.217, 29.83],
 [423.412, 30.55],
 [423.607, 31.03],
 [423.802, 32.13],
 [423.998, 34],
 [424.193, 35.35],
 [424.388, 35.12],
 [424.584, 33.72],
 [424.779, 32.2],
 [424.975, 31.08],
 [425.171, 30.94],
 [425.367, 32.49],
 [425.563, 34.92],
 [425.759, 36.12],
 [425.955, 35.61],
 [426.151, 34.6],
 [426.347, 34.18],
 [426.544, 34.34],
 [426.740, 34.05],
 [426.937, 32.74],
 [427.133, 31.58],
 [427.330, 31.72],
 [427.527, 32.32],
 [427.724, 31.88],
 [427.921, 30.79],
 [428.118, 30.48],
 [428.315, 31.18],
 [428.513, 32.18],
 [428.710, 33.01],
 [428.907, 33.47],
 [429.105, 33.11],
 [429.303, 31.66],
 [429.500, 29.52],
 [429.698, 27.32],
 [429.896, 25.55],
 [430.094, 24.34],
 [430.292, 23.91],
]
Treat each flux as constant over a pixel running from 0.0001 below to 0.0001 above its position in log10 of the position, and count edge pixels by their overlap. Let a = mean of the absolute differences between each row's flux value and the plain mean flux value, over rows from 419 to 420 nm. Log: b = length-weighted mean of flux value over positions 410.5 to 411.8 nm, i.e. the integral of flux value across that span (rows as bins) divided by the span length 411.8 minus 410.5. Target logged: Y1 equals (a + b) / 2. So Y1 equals 15.1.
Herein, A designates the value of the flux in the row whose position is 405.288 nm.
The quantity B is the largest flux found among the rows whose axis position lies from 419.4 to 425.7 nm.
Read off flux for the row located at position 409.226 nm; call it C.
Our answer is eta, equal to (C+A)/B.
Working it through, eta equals 1.69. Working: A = 29.27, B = 36.63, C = 32.62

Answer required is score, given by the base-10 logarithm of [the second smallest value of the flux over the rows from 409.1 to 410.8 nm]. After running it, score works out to 1.455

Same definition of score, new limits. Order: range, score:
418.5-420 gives 1.440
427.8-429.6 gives 1.484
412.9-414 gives 1.479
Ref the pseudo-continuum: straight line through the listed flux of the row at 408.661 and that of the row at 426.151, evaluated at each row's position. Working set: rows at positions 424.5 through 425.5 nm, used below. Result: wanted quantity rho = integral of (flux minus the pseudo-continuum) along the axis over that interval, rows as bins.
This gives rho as -2.4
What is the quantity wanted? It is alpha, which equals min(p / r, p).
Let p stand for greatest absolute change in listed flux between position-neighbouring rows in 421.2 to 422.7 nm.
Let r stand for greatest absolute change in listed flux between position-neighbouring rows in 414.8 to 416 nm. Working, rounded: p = 1.84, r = 1.35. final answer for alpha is 1.4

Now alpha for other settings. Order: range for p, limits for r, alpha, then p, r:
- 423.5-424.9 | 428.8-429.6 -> 0.9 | 1.87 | 2.14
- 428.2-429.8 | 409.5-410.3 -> 1.8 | 2.20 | 1.23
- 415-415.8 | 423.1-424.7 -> 0.7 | 1.35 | 1.87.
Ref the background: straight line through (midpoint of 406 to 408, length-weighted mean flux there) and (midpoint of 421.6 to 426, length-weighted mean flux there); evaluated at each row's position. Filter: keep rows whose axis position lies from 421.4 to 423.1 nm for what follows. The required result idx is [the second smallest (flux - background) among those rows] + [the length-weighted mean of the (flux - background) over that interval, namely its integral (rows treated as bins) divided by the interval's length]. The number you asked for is -4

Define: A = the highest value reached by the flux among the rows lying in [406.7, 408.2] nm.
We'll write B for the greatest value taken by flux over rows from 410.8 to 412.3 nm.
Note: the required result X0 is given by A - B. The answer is 1.0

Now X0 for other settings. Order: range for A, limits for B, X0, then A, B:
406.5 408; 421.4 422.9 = -0.2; 34.35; 34.56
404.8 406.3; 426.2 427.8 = -1.1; 33.21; 34.34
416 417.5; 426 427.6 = -4.5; 30.11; 34.6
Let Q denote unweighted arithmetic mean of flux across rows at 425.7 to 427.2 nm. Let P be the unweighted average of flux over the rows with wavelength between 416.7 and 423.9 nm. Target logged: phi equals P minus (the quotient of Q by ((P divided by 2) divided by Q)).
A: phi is -46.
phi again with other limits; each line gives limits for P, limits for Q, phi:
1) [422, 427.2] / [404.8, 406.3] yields -25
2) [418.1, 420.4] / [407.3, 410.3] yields -39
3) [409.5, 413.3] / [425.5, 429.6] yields -40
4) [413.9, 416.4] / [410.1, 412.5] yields -33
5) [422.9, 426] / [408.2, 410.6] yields -30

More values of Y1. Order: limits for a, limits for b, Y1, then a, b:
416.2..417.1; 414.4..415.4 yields 14.8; 0.55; 29.0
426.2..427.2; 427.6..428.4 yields 16.1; 0.97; 31.1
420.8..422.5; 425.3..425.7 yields 17.5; 0.89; 34.0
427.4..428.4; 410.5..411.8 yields 15.1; 0.62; 29.7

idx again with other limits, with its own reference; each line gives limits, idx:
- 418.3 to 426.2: -5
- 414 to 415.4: -6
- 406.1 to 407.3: 3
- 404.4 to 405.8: -4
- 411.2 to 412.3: -3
